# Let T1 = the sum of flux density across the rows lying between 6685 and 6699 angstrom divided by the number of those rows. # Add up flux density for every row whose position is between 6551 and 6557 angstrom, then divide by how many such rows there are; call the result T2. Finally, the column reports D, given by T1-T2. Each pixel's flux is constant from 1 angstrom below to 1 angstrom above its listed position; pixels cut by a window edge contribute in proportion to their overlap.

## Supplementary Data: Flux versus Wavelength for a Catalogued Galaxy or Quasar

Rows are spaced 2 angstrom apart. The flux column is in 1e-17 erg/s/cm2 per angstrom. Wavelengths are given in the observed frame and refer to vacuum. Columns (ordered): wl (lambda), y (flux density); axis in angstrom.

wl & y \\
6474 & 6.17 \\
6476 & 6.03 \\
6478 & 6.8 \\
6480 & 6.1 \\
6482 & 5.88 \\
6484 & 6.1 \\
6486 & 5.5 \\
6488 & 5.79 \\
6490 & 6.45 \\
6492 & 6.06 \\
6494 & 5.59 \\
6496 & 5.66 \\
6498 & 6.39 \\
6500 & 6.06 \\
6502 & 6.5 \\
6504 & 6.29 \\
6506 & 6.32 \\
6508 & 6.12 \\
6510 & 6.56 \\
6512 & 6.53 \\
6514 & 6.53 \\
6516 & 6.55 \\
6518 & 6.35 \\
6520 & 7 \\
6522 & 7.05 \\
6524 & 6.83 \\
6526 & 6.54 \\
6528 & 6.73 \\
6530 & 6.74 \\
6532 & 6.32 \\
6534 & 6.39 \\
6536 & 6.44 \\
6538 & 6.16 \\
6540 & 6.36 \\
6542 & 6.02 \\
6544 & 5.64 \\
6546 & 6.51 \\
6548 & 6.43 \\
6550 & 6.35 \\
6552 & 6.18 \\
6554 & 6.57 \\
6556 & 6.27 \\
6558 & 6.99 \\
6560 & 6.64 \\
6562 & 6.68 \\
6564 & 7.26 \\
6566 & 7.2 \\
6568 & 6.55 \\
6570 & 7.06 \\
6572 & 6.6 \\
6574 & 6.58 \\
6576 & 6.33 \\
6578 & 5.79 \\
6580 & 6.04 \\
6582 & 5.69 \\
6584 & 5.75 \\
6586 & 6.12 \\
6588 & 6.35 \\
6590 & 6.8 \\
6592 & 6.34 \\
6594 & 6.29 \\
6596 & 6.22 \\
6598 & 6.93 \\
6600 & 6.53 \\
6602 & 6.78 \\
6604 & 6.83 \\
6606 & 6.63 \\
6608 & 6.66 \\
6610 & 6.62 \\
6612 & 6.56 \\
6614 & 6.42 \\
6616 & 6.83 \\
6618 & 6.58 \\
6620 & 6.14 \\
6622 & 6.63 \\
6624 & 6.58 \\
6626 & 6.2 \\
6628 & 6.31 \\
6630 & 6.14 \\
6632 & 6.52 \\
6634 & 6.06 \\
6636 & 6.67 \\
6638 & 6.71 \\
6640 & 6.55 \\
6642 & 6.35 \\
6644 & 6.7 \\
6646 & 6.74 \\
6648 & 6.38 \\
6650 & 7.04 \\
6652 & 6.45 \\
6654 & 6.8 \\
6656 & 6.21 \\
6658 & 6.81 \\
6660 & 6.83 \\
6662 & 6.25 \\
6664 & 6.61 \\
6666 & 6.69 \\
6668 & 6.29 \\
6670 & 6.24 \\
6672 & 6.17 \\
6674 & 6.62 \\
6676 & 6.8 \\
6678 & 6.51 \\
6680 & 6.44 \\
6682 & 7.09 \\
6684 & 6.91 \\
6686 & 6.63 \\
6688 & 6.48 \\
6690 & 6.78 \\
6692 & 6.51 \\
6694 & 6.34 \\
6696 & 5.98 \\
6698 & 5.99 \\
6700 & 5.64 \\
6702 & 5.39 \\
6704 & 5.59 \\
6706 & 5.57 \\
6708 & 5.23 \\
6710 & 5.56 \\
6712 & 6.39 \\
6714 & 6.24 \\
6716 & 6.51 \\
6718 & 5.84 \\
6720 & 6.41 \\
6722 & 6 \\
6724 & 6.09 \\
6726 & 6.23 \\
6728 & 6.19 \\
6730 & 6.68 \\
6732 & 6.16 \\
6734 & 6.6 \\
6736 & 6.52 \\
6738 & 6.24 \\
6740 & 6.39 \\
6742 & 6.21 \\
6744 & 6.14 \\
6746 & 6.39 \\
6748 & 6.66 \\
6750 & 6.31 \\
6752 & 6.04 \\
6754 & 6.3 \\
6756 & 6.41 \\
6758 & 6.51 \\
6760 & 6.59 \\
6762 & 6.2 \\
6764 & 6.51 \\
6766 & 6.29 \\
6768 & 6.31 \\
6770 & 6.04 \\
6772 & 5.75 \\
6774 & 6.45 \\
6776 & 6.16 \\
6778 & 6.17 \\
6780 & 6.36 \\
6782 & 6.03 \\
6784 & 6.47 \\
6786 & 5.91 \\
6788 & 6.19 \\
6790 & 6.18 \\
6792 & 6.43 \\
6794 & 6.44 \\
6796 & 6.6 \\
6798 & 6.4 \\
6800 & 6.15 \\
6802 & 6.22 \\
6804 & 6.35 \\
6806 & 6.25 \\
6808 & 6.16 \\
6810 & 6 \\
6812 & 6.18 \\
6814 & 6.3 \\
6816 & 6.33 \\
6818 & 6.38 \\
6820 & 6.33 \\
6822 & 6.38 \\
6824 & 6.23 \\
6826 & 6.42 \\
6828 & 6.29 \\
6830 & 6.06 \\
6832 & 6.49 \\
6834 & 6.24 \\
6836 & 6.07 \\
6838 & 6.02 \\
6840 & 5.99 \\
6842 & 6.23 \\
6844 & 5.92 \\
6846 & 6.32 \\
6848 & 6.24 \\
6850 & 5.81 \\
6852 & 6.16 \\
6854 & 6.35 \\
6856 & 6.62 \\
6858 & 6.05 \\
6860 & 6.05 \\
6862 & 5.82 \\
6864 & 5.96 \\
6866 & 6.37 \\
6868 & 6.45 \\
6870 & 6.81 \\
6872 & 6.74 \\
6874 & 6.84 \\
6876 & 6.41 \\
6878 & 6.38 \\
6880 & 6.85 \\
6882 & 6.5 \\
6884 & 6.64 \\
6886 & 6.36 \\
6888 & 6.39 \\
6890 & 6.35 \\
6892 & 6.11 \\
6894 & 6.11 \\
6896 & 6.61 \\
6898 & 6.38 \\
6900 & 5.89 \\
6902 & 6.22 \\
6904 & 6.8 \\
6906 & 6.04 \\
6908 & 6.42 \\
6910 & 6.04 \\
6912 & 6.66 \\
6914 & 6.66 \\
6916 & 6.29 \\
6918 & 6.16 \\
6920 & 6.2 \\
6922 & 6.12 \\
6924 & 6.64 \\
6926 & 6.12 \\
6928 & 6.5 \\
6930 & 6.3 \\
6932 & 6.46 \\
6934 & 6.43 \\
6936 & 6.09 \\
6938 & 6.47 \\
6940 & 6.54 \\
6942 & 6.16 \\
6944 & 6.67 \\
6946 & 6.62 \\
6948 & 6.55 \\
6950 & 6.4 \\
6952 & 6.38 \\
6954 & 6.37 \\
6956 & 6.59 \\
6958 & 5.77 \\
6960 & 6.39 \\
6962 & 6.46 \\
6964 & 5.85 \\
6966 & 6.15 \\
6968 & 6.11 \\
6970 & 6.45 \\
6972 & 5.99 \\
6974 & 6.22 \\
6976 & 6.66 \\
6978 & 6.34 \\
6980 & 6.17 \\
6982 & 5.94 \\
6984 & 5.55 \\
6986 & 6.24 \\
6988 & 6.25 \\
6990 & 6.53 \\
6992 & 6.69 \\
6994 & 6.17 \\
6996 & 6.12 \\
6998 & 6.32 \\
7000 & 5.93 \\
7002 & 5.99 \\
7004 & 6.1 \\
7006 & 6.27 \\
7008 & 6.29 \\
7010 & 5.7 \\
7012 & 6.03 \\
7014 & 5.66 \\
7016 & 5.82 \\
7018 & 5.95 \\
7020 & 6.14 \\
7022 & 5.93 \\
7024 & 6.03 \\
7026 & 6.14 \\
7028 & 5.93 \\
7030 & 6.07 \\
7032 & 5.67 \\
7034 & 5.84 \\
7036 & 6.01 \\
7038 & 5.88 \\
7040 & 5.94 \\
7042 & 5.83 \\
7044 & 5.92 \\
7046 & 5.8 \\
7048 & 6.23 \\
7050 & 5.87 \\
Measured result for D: 0.05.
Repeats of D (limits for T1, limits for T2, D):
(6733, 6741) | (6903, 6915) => 0.00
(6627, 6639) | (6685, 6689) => -0.15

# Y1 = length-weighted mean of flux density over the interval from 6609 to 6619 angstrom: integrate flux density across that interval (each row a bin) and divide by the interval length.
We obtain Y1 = 6.60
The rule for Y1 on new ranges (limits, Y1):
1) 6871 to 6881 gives 6.64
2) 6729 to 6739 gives 6.44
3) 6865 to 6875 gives 6.64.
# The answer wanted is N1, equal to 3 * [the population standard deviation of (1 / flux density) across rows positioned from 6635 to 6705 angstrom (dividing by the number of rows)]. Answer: 0.030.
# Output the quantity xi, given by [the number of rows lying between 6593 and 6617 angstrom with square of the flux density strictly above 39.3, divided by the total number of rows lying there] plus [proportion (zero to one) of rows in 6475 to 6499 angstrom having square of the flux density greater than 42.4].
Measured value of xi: 1.0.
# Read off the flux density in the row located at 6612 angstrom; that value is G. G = 6.56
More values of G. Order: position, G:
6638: 6.71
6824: 6.23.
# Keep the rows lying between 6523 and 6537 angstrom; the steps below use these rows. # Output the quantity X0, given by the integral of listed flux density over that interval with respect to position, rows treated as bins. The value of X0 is 92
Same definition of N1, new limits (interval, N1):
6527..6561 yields 0.023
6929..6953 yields 0.012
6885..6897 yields 0.013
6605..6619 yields 0.008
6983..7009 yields 0.022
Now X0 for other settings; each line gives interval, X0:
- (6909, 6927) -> 114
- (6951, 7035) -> 514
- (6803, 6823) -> 125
